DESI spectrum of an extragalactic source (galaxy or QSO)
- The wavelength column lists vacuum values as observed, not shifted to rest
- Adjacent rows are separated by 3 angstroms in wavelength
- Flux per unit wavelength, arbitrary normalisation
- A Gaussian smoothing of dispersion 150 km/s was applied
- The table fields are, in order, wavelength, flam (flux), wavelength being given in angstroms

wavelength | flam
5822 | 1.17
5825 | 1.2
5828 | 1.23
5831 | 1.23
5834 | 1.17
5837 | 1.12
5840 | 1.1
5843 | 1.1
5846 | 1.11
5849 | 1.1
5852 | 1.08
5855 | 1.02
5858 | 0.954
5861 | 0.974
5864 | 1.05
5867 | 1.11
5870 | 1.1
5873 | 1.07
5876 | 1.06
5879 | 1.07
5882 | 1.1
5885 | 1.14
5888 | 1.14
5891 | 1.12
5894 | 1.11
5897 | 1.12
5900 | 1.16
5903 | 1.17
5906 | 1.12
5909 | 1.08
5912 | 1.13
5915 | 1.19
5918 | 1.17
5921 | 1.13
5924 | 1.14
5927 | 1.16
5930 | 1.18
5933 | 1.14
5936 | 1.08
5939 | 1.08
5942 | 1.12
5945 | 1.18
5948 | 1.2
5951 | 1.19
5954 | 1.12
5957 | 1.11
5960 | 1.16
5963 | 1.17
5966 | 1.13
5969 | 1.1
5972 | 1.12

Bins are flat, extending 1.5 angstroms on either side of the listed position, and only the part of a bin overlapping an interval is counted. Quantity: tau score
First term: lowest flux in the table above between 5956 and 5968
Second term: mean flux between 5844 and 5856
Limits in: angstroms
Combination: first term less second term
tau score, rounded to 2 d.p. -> 0.03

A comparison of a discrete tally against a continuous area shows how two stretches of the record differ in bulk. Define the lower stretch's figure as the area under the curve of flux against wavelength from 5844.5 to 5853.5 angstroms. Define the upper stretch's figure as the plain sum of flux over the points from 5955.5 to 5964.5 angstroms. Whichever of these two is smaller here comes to 3.44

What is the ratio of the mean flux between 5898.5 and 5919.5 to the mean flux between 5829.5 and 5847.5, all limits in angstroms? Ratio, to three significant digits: 1.01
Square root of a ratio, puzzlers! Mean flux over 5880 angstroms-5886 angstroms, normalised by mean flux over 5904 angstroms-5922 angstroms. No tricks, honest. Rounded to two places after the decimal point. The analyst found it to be 0.99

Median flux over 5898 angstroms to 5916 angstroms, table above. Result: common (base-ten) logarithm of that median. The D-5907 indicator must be 0.0588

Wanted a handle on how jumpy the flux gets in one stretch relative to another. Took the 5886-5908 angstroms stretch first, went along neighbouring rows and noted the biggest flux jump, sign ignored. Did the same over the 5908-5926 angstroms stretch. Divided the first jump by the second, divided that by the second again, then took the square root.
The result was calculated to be 3.7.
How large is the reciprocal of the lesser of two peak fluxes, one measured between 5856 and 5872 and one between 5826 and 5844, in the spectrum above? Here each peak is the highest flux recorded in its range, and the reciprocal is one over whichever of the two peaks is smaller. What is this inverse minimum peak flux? 0.901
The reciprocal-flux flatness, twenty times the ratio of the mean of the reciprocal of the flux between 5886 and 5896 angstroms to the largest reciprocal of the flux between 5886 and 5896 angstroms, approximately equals 19.8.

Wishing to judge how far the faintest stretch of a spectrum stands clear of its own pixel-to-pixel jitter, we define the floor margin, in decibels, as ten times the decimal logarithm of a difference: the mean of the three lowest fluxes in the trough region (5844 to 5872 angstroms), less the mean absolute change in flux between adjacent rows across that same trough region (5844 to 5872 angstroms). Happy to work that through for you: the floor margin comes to -0.26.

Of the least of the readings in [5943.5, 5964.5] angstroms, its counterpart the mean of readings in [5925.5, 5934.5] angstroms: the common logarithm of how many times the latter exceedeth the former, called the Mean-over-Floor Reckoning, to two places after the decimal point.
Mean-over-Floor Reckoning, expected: 0.02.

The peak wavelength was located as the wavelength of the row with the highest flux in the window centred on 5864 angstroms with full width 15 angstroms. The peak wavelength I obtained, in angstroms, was 5867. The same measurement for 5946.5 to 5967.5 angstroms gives 5948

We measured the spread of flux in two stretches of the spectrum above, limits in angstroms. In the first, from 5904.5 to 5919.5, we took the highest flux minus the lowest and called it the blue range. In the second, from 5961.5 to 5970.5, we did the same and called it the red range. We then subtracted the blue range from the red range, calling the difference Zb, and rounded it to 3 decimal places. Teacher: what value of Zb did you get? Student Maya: -0.040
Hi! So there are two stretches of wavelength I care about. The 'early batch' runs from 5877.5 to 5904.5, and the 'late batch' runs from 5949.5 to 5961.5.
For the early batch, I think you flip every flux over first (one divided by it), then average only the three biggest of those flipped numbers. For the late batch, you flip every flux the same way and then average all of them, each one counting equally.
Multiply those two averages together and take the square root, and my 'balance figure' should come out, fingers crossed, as 0.894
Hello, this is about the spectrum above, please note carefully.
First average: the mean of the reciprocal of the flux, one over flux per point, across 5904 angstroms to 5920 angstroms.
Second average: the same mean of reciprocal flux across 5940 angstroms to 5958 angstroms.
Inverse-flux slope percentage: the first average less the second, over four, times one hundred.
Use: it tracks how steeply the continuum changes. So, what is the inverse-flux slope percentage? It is 0.3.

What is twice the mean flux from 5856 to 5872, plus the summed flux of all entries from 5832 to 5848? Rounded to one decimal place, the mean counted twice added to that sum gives 7.7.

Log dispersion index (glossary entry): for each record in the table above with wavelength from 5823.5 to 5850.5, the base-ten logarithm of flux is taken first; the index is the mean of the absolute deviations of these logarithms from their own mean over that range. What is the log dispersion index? 0.0188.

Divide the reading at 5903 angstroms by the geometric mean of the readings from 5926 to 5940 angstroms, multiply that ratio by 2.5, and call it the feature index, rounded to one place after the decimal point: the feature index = 2.6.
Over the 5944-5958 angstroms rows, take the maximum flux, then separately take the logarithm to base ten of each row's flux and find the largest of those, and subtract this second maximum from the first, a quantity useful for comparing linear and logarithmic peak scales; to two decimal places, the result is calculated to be 1.12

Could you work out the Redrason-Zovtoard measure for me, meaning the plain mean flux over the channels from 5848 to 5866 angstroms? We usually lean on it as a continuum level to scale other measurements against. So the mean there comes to 1.03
